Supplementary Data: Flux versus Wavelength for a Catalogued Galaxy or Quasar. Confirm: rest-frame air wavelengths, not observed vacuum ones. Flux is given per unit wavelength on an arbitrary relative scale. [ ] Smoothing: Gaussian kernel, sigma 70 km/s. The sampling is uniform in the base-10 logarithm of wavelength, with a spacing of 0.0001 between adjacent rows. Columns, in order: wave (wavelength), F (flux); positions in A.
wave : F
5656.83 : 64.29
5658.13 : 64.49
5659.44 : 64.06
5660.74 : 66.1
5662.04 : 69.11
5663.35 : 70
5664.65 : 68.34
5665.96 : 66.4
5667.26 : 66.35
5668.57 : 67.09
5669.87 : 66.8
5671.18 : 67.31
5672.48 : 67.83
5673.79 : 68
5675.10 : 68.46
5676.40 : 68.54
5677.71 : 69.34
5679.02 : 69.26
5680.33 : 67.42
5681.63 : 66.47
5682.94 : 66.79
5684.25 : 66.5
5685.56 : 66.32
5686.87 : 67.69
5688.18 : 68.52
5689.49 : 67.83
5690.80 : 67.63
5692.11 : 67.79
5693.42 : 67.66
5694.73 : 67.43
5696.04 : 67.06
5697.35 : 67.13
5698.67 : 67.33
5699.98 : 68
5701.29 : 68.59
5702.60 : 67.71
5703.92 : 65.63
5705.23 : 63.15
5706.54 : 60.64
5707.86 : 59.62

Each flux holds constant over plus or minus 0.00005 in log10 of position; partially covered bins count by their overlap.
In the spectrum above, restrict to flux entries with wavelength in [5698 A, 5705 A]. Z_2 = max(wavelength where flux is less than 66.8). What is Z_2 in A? 5703.92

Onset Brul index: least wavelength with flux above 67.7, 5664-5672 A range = 5664.65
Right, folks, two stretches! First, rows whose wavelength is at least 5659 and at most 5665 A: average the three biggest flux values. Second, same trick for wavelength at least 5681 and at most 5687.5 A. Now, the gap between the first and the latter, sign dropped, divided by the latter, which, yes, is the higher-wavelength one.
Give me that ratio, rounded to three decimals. 0.032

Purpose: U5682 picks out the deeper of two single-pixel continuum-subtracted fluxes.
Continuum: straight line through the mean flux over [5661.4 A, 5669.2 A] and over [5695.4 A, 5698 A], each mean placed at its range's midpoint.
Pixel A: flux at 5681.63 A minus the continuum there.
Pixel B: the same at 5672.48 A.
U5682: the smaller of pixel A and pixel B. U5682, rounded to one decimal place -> -1.0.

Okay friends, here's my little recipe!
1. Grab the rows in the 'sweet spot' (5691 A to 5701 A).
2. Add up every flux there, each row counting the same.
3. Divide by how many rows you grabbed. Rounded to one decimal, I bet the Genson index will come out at 67.5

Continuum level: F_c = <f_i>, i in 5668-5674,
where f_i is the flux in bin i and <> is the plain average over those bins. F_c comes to 67.4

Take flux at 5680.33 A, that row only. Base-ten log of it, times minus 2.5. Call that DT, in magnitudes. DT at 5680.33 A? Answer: -4.57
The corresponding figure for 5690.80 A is -4.58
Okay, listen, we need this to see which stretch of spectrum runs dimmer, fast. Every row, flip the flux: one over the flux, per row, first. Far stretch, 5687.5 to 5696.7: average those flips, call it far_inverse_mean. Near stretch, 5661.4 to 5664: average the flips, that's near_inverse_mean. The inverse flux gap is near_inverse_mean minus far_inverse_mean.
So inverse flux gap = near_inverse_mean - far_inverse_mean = -0.0004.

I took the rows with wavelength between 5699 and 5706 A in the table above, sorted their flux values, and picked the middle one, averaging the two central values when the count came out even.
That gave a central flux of 67.7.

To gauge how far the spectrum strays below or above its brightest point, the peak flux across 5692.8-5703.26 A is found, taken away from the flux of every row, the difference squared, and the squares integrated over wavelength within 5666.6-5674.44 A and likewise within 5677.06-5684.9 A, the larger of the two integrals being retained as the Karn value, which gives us 19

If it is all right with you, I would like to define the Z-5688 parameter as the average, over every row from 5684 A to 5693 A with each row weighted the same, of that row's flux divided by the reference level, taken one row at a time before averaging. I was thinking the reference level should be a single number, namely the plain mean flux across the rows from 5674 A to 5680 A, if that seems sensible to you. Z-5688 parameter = 0.98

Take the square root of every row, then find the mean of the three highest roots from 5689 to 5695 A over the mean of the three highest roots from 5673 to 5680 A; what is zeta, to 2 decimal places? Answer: 0.99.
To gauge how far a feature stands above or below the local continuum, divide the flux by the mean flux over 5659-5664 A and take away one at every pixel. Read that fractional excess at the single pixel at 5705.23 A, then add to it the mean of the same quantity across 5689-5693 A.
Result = -0.06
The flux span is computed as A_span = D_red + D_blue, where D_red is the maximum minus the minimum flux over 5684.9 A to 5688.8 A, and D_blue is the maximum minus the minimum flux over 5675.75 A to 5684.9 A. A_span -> 5.1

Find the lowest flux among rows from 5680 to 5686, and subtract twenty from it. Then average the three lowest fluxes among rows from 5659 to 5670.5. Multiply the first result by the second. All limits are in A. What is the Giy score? 3034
